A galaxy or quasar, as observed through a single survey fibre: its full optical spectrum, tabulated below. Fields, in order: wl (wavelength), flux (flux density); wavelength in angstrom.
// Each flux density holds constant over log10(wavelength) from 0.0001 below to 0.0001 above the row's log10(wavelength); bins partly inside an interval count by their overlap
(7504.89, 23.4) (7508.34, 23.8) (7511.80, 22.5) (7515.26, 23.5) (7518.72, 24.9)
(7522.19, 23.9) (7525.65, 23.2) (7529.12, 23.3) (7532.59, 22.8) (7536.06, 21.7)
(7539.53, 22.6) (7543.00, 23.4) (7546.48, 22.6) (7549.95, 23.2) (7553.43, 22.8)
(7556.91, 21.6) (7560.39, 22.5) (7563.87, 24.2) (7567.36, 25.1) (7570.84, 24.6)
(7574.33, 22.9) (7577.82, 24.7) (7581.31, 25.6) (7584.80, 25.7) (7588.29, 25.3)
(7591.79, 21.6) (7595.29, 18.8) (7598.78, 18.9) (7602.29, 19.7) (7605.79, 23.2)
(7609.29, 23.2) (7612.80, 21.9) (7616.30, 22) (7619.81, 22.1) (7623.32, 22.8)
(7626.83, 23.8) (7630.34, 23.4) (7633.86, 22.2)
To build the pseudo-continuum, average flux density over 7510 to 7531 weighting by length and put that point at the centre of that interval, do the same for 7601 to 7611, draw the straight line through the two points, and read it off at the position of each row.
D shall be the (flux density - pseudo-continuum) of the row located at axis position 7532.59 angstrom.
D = -0.5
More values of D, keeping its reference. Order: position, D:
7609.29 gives 1.1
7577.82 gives 2.1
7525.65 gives -0.3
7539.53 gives -0.6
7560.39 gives -0.4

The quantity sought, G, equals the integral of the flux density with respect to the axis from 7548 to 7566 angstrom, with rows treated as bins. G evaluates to 412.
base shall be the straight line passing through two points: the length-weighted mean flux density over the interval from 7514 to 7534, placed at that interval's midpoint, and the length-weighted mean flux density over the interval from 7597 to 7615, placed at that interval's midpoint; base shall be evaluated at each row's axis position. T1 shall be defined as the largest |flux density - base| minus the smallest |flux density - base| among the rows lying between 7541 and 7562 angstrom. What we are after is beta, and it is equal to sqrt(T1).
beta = 1.1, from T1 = 1.1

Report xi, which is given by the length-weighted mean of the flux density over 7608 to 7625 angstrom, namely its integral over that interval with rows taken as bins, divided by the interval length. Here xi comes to 22.4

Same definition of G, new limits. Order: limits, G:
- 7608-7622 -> 312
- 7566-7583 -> 418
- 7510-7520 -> 236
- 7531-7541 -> 224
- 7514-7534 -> 472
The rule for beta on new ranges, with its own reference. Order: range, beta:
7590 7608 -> 1.6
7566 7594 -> 1.9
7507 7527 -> 1.1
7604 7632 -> 1.5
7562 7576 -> 1.4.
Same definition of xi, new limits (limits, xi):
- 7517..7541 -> 23.2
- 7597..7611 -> 21.2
